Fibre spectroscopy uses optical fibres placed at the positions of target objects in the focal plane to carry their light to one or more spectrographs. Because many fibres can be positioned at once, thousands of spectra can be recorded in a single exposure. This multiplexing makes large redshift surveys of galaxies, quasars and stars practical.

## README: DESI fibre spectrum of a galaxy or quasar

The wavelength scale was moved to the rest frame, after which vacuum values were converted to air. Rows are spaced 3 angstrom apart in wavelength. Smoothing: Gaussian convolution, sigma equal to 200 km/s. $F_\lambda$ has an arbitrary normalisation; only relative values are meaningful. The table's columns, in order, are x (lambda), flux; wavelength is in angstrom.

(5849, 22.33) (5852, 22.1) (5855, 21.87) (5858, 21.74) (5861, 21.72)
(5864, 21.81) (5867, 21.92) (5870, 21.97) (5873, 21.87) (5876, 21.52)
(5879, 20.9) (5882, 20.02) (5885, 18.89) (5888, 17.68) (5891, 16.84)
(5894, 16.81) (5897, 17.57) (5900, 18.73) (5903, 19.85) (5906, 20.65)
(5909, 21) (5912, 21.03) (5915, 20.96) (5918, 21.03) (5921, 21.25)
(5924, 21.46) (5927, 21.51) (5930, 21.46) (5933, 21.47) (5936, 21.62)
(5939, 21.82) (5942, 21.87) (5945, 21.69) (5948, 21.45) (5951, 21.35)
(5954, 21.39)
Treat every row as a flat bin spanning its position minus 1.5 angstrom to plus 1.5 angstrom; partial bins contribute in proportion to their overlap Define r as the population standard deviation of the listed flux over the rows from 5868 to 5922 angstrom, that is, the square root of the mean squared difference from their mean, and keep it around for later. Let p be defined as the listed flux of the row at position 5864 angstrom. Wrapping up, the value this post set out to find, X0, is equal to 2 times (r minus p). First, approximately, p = 21.81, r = 1.68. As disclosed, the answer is -40.3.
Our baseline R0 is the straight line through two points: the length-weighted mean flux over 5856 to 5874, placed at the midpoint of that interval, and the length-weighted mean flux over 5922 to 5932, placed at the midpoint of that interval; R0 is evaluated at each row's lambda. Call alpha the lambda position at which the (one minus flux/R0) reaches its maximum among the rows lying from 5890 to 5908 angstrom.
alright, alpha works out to 5894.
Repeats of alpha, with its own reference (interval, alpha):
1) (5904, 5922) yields 5906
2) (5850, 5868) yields 5861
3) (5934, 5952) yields 5951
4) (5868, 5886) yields 5885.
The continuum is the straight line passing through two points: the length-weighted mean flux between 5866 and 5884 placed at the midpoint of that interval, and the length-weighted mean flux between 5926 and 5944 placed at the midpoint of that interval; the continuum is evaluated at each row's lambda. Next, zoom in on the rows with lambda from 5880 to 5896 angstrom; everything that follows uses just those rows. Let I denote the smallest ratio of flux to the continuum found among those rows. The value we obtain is 0.79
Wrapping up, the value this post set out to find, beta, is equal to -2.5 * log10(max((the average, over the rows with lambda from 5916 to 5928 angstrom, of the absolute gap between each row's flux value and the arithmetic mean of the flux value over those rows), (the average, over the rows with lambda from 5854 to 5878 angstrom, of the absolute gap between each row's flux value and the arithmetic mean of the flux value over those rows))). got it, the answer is 1.9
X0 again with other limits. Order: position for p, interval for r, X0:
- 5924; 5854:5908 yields -39.2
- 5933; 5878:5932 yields -39.7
